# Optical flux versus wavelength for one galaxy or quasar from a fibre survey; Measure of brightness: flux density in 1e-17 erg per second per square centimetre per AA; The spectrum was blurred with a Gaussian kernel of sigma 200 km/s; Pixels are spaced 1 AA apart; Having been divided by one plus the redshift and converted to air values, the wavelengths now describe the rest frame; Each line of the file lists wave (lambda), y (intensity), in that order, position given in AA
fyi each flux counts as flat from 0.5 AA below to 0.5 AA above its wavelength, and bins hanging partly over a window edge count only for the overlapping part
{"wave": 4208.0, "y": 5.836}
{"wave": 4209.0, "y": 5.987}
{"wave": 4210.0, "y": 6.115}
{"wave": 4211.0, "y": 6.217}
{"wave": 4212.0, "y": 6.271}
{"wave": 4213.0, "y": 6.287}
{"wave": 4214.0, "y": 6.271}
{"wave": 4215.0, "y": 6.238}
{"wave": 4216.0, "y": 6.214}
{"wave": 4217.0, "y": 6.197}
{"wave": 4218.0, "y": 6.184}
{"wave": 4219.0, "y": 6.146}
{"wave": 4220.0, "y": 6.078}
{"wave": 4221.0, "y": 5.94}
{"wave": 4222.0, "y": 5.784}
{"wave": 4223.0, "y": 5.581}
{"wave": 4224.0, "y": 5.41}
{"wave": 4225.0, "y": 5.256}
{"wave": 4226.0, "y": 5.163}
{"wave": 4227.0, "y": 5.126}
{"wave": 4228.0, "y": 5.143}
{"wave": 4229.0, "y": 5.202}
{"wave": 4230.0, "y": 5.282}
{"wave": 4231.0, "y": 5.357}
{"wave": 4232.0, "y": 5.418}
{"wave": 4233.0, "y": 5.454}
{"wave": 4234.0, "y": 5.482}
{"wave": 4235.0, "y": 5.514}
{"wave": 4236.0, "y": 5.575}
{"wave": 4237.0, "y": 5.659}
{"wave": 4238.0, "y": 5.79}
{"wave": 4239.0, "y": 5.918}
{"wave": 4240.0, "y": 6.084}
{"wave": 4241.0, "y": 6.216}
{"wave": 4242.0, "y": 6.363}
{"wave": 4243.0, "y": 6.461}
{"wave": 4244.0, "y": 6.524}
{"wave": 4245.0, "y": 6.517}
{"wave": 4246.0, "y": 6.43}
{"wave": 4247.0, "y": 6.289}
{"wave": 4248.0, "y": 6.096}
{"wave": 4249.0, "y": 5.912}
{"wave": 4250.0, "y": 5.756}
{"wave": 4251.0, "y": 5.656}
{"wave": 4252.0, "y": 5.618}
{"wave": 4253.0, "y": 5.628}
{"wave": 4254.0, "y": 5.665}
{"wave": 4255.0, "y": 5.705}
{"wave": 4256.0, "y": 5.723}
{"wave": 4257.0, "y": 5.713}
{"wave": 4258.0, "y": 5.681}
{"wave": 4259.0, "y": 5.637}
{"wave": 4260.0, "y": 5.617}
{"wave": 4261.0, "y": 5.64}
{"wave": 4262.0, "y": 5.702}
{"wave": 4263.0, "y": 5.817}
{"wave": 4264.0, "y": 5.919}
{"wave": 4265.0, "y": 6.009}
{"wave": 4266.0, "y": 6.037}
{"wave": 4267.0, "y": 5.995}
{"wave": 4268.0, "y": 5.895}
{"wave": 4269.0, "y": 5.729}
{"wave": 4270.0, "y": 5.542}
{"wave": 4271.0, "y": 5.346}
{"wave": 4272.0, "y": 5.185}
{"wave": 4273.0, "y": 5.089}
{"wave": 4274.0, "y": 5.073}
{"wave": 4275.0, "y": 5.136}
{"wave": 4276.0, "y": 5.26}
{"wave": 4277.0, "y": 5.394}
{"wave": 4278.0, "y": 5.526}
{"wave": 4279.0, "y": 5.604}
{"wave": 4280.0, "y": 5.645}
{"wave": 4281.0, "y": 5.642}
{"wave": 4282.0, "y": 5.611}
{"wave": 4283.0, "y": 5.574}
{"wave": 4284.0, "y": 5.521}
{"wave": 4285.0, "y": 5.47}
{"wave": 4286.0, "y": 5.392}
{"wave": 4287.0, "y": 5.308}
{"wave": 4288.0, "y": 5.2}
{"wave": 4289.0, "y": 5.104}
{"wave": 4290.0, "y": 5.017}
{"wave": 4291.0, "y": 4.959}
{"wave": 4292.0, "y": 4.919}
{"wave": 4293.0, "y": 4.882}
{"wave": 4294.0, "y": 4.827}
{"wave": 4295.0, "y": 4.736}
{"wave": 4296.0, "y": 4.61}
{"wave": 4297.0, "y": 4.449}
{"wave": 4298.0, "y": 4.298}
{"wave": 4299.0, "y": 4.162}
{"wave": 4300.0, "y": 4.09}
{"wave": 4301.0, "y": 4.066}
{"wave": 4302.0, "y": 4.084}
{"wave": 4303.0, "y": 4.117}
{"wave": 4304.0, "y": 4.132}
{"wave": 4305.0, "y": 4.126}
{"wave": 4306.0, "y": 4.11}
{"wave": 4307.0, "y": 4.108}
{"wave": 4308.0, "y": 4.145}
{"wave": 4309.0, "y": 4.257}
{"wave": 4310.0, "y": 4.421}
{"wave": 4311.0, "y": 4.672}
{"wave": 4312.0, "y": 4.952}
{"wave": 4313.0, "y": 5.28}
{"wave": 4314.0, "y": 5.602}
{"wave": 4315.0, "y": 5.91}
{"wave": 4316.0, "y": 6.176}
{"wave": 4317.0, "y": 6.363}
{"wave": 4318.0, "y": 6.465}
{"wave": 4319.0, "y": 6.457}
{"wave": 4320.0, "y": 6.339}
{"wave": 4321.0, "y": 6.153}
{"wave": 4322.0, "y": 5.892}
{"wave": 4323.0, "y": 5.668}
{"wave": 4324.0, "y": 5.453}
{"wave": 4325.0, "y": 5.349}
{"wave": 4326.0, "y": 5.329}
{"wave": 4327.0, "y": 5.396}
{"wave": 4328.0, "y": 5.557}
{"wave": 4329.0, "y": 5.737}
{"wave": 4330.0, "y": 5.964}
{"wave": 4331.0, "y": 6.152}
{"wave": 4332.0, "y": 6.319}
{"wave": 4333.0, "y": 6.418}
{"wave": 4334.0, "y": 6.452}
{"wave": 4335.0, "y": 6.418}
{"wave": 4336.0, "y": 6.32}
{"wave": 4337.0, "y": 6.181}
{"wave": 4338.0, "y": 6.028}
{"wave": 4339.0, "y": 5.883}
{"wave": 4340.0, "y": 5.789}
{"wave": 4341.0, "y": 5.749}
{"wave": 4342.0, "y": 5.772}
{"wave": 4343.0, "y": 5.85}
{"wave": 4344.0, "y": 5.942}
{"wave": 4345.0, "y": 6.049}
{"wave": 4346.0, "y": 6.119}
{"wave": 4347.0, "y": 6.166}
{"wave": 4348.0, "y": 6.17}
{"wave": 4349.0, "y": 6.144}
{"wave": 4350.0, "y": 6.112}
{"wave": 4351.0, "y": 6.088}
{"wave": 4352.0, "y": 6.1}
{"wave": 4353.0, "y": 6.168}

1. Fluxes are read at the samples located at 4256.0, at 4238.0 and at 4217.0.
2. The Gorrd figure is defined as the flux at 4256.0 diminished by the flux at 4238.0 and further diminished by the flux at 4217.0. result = -6.3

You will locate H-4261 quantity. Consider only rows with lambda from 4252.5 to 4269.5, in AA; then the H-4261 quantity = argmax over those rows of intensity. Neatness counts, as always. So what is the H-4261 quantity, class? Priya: 4266.0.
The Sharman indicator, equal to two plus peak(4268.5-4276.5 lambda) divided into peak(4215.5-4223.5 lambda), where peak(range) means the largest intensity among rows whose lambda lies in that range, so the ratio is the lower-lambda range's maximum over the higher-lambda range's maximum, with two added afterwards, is 3.08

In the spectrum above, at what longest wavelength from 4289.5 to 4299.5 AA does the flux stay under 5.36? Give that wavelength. 4299.0 AA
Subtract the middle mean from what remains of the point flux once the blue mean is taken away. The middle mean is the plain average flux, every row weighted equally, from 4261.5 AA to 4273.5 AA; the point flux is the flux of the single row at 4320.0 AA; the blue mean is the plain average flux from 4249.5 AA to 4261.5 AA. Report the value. -5.02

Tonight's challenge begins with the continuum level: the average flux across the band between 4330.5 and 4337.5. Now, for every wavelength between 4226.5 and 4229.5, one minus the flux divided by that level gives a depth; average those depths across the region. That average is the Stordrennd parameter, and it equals 0.18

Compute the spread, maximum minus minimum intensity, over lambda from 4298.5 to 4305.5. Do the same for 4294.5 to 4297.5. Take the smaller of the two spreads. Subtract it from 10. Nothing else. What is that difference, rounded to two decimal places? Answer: 9.90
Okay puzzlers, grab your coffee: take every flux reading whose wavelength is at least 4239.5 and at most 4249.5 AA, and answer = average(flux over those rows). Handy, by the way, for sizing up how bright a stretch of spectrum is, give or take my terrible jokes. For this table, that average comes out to 6.3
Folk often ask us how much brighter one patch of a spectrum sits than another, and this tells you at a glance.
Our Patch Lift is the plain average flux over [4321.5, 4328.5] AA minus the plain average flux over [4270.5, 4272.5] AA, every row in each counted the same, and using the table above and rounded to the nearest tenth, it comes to 0.3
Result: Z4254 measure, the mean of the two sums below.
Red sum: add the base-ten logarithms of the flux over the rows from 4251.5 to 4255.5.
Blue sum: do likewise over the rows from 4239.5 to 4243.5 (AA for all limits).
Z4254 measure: 3.10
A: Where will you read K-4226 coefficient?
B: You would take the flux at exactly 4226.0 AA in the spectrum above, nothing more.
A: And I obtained 5.163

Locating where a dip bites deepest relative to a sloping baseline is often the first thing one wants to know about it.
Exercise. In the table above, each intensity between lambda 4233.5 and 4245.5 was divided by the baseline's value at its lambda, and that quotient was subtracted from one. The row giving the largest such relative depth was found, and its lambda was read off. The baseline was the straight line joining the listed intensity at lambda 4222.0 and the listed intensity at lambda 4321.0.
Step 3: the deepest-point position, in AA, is 4234.0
